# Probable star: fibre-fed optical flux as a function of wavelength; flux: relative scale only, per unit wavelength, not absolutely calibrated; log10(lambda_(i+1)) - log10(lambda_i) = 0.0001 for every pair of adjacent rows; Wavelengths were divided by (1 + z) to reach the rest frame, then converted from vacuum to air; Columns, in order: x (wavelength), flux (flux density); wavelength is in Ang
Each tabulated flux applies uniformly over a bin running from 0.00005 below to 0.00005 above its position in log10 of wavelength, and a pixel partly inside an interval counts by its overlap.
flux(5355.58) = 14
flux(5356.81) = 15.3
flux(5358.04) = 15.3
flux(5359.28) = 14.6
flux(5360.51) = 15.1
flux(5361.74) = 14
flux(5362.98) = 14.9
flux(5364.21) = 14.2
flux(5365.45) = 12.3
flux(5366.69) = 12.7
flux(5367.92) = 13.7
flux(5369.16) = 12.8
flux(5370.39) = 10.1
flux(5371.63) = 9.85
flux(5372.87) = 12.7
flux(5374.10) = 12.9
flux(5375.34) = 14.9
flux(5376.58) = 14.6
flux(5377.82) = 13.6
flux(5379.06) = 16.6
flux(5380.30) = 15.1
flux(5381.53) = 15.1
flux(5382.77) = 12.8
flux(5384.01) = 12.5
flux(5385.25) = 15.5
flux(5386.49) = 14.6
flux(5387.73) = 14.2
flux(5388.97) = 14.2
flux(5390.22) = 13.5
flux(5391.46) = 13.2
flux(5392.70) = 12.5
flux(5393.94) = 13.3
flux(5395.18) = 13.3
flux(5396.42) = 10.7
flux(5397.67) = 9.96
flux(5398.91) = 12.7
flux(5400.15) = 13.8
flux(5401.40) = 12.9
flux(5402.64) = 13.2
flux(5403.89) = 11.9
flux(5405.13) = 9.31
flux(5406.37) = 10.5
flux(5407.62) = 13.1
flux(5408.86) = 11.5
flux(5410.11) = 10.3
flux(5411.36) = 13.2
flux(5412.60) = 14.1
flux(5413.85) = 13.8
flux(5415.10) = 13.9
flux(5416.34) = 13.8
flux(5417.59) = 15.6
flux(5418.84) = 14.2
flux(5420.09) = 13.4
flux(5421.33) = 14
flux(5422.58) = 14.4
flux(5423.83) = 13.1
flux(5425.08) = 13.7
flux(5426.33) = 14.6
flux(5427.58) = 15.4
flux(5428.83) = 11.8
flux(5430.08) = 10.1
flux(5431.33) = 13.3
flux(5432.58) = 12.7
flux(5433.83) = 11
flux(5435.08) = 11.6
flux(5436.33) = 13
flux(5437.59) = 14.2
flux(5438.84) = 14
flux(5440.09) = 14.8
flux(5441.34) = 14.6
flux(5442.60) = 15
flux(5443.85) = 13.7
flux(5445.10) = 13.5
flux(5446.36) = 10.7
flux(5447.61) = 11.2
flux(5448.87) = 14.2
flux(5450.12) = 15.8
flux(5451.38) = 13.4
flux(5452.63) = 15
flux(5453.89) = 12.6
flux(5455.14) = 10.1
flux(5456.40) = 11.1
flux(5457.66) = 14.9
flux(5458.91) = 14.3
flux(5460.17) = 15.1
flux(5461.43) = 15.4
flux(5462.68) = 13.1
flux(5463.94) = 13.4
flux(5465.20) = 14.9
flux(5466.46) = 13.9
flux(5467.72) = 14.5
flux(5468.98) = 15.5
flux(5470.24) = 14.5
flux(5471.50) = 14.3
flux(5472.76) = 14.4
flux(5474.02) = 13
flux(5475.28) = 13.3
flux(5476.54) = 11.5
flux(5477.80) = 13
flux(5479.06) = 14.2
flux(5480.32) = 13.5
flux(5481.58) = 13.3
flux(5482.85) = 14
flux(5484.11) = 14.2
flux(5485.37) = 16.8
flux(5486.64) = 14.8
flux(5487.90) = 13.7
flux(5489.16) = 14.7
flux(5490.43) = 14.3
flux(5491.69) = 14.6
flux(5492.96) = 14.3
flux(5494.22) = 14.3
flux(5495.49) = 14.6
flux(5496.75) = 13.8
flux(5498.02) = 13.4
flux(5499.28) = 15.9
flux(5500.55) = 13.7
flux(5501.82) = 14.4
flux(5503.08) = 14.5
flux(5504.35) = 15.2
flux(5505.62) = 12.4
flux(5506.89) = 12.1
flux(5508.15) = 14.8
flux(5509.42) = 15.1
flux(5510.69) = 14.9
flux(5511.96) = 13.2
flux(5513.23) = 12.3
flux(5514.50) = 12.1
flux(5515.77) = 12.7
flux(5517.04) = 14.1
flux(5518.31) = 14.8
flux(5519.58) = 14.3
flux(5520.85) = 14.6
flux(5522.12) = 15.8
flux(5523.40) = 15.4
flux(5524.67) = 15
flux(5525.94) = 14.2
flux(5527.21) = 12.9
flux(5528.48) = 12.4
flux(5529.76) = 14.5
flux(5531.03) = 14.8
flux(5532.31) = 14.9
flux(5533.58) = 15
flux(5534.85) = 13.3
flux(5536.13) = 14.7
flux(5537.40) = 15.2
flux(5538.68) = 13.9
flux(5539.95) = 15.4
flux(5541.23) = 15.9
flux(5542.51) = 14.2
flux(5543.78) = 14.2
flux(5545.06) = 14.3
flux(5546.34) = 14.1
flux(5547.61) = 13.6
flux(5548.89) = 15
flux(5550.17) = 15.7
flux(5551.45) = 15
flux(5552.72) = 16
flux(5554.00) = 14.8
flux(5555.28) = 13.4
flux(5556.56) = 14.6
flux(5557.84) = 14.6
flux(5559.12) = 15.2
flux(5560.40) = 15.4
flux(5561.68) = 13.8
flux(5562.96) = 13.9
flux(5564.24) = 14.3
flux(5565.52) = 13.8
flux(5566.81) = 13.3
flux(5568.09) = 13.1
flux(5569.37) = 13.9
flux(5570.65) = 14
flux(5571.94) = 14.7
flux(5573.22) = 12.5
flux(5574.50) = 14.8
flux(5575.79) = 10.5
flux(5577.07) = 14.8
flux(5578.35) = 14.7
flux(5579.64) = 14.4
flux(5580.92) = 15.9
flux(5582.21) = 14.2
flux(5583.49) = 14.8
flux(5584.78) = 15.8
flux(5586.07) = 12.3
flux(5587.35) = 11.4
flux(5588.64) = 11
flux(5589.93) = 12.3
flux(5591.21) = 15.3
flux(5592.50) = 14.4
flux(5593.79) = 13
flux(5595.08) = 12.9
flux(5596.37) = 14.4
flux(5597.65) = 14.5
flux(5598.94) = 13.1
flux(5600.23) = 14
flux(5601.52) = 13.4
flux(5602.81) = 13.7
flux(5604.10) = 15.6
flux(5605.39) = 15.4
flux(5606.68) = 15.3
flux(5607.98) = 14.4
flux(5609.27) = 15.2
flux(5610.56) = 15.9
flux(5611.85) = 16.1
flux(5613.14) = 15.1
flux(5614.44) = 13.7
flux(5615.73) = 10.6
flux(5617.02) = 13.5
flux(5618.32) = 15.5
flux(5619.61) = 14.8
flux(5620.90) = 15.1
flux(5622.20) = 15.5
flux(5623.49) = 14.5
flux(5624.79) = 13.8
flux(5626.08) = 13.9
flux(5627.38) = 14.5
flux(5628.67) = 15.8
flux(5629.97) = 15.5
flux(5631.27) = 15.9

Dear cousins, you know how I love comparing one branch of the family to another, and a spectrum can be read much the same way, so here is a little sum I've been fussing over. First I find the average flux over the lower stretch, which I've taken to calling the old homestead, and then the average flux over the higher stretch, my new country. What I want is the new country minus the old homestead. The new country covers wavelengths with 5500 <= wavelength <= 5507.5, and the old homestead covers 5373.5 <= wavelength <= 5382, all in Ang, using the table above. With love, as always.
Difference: -1.0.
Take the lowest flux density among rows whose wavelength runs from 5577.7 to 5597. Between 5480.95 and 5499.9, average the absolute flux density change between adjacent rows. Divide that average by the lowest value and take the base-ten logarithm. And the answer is -1.09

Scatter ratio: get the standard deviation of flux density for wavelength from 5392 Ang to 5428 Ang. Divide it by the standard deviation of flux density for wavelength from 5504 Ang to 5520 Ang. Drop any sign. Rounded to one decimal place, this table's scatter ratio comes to 1.3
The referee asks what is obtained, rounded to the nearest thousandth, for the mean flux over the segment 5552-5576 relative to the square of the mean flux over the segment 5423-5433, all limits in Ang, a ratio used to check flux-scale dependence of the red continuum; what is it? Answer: 0.082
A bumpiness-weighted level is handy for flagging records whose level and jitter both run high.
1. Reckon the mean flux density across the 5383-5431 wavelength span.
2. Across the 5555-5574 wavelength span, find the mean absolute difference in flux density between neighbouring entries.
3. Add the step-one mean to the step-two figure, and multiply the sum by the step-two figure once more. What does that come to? 9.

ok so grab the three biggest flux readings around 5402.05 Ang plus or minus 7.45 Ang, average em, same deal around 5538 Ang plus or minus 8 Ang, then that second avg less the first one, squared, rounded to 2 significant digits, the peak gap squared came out 4.3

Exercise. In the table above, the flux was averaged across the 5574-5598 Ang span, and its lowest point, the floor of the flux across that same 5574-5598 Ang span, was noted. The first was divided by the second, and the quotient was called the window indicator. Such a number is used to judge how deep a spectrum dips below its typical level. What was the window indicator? 1.31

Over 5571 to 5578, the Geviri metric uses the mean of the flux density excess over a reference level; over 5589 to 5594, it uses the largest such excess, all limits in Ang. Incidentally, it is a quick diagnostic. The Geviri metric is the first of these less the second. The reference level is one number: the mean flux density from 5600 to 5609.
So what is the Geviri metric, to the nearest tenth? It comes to -1.8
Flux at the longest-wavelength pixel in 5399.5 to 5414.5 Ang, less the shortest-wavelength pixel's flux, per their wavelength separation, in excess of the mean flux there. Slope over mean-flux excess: -12.3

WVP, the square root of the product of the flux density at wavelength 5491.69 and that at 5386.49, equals 14.6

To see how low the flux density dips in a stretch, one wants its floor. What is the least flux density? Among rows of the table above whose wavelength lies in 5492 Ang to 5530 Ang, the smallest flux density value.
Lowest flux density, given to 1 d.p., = 12.1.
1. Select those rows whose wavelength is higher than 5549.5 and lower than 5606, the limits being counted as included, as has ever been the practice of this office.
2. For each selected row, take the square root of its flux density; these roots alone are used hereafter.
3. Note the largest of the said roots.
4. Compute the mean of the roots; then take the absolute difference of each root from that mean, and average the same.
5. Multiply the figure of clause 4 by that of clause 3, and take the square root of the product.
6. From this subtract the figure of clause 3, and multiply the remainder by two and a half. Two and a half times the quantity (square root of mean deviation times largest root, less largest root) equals -8.17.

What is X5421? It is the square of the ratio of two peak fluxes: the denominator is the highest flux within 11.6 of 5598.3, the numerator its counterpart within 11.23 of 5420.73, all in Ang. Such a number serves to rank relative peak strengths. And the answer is 1.00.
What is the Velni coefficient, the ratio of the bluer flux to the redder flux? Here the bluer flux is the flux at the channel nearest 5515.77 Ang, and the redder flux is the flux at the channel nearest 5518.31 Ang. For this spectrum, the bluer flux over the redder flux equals 0.86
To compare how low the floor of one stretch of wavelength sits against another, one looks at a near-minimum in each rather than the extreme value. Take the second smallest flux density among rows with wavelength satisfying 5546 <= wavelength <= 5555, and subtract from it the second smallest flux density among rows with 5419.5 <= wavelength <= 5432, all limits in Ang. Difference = 2.3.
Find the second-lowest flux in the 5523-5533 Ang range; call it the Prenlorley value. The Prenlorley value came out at 12.9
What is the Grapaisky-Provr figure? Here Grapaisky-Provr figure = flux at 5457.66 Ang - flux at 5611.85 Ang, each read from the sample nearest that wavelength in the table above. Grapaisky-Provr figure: -1.2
